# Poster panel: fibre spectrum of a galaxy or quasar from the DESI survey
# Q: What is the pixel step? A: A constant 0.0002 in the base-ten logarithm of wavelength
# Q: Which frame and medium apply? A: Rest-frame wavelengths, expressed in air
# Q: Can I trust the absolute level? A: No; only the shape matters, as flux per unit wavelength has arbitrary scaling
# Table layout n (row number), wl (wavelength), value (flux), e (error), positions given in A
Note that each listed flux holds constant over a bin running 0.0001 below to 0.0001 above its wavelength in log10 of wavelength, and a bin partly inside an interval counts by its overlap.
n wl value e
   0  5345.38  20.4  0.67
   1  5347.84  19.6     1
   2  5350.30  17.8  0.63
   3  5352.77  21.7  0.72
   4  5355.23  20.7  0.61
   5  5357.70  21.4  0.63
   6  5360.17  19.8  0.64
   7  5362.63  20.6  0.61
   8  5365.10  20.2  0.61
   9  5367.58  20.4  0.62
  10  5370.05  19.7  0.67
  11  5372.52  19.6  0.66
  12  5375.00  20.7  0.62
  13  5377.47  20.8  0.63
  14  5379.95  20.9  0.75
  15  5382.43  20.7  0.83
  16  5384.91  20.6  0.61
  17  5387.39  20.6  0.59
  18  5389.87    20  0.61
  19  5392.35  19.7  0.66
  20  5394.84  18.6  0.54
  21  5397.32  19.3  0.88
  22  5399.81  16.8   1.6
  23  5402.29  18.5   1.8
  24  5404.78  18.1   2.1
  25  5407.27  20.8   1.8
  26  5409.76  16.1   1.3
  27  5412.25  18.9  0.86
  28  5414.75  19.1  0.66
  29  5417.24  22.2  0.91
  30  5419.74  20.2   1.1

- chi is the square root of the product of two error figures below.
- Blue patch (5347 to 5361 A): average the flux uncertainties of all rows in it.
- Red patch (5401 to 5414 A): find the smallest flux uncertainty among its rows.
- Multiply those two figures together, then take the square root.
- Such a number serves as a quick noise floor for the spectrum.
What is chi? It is 0.78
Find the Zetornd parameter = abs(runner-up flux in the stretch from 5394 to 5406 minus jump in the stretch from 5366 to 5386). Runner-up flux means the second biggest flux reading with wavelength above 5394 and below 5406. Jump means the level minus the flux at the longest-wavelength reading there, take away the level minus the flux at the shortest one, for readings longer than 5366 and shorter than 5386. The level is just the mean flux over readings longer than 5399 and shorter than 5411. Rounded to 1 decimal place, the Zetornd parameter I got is 18.8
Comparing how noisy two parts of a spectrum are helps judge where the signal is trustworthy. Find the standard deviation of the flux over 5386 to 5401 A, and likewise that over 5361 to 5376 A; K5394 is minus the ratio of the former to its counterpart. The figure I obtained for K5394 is -2.9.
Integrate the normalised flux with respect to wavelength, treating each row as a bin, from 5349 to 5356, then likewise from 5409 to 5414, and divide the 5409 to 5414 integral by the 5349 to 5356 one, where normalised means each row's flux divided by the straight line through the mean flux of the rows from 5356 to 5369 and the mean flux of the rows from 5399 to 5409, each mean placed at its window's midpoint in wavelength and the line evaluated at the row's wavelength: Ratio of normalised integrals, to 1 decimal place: 0.7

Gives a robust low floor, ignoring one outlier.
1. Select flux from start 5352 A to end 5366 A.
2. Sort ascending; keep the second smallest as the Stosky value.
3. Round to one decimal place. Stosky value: 20.2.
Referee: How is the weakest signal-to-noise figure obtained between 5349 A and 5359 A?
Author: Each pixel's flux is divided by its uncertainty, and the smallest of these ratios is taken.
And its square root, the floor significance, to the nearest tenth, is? 5.3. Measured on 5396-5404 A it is 3.2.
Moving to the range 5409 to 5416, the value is 3.5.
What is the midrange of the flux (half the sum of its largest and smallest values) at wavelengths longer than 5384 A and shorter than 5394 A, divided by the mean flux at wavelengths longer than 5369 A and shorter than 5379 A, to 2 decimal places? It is 1.00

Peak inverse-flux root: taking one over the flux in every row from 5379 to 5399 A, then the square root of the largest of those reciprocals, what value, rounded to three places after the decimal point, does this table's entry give 0.232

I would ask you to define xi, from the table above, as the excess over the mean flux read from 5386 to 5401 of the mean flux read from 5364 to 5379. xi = 1.1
